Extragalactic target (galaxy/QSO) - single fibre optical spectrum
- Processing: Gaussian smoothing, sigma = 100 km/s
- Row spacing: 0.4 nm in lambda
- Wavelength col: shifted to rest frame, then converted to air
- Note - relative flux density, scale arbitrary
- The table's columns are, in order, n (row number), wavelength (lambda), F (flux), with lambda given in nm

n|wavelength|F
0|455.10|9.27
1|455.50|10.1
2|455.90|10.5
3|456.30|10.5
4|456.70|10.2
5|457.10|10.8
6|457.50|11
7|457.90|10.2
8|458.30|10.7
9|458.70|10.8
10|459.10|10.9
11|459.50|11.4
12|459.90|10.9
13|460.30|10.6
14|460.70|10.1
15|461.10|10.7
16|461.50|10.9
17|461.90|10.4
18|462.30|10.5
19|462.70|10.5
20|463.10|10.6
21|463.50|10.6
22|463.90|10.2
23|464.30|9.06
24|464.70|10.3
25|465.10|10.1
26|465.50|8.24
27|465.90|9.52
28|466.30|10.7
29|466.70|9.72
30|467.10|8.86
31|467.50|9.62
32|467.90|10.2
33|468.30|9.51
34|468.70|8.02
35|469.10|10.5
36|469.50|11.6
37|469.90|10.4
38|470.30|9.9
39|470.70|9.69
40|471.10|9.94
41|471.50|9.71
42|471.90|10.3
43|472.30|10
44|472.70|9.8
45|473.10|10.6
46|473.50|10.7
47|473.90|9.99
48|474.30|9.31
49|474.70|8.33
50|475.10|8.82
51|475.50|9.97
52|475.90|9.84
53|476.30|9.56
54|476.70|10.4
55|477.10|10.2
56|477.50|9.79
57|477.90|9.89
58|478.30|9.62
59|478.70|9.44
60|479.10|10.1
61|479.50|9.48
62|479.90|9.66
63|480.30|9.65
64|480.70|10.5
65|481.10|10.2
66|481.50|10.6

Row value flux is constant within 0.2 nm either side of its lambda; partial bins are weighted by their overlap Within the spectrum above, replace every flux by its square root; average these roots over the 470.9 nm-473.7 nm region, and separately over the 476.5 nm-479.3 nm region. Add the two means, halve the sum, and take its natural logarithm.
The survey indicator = 1.15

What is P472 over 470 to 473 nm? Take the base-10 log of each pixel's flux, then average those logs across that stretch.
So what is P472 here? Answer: 1.00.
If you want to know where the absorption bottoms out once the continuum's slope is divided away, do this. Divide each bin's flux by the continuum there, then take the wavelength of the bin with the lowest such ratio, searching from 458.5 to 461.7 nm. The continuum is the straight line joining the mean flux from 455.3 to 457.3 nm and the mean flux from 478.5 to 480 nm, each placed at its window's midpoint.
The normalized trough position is 460.70 nm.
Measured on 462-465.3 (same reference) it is 464.30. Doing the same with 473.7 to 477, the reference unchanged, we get 474.70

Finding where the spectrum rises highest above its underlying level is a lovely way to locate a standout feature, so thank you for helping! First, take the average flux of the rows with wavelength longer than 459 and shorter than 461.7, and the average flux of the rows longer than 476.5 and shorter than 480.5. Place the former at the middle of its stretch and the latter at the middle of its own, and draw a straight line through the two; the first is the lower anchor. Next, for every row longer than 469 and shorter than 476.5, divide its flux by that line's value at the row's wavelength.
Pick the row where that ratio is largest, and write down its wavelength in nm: 469.50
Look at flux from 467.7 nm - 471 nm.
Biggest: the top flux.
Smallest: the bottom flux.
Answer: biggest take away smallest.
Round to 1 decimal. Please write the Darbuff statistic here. 3.6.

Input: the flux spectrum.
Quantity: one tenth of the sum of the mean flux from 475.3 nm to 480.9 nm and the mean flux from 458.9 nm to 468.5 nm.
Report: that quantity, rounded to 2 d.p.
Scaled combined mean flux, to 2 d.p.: 2.00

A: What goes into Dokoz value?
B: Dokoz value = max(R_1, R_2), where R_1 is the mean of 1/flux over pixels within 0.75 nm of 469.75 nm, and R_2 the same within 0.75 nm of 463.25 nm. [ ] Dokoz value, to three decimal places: 0.095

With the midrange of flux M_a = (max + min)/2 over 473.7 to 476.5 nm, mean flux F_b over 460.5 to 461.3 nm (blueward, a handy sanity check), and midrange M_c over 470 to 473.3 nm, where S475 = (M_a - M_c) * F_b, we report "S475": -10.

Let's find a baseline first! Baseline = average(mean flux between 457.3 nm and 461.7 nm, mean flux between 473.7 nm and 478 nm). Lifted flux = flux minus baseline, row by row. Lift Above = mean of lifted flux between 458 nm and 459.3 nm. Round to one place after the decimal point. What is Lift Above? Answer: 0.6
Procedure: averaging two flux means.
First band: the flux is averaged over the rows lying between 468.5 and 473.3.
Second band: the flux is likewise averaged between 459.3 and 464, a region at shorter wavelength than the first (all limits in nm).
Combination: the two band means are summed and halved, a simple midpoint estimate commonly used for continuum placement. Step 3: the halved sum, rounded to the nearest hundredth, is 10.33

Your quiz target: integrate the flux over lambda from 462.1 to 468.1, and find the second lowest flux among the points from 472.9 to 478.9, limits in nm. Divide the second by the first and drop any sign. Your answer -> 0.148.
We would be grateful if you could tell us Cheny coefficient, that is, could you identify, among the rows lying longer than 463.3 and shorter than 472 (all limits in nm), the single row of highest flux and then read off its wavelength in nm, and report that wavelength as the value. 469.50 nm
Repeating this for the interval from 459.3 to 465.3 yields 459.50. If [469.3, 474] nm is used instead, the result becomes 469.50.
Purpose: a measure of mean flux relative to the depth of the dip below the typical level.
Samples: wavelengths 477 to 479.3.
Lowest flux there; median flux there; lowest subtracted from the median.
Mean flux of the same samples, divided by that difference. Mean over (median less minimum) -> 25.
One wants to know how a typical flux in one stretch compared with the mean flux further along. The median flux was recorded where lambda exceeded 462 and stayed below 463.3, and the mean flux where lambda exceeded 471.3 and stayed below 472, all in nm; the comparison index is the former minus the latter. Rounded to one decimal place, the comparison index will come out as 0.5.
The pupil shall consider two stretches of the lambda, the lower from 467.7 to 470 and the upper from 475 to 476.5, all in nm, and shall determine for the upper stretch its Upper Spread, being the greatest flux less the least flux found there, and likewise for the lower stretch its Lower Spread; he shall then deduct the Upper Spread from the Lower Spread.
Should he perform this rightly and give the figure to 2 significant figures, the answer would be 2.4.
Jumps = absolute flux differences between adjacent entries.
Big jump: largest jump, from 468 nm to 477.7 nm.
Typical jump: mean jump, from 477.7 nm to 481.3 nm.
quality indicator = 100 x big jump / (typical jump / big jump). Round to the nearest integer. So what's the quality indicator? 1603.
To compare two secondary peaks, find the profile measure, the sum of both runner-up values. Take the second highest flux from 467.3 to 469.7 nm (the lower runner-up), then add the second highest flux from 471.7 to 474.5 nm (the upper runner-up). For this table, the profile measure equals 21.1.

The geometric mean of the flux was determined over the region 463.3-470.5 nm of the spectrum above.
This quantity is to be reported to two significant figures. 9.8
